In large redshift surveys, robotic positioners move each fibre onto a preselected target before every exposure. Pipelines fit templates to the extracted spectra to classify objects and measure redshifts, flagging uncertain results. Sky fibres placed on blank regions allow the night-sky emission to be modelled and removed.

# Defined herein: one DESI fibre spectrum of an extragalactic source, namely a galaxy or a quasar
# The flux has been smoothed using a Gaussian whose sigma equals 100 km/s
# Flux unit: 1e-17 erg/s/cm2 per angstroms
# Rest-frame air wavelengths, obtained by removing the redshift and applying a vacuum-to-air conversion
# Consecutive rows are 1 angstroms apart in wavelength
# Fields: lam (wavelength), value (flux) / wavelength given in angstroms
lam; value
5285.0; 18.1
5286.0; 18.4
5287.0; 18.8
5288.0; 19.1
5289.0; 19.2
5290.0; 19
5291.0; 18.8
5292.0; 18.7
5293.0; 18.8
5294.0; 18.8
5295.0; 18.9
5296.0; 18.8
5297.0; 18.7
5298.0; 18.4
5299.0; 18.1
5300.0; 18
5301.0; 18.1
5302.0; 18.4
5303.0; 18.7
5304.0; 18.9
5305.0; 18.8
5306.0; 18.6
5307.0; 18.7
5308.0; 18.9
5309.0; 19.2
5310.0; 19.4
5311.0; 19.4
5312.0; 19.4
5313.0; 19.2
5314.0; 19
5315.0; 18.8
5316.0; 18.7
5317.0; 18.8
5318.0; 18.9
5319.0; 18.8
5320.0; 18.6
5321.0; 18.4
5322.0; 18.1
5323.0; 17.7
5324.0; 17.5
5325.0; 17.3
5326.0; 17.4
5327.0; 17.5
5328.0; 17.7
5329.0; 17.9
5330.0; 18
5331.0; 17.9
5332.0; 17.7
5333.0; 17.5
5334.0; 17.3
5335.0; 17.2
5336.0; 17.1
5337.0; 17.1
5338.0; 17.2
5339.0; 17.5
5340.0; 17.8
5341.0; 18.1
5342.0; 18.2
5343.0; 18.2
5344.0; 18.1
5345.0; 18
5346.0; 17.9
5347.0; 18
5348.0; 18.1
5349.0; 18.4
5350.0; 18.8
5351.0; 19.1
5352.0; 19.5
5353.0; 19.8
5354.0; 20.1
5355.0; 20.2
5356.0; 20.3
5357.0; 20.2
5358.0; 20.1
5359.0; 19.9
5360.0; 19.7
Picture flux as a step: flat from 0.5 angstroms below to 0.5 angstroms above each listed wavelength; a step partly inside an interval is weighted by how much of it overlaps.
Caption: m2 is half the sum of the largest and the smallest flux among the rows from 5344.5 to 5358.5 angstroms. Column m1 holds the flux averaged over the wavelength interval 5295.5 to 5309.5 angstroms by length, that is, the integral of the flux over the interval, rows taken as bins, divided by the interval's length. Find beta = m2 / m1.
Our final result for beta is 1.03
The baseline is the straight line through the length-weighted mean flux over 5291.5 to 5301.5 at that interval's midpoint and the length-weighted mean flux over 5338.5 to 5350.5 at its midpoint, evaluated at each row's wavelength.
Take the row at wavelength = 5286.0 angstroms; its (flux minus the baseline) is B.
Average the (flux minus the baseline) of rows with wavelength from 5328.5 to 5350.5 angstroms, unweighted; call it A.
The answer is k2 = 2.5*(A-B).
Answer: -0.2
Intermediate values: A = -0.3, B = -0.2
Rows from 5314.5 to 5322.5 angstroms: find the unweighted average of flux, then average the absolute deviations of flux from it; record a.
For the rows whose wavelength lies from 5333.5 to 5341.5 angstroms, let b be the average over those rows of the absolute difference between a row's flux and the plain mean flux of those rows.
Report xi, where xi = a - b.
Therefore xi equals -0.09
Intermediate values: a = 0.20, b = 0.29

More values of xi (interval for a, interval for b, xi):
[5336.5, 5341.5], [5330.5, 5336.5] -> 0.08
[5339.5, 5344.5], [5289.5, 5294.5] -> 0.04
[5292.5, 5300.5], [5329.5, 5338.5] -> 0.00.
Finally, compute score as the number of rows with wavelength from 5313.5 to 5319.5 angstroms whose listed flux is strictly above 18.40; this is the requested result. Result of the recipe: 6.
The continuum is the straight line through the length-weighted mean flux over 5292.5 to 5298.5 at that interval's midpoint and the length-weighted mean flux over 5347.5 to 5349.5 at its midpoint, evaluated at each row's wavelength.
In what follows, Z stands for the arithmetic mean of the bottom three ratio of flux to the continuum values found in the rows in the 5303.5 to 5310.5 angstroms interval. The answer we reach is 1.00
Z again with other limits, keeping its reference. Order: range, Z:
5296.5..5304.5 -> 0.97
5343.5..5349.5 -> 0.98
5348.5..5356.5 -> 1.03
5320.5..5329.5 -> 0.94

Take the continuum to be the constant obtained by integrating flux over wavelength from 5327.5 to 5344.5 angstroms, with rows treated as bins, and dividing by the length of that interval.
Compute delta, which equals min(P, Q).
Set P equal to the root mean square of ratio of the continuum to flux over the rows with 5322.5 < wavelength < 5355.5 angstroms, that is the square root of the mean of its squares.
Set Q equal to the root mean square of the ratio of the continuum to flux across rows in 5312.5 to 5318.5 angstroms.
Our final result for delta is 0.935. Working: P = 0.98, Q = 0.94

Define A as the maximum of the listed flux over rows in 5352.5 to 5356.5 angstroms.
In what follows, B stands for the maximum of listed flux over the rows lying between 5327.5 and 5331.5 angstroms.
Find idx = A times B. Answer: 365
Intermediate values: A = 20.3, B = 18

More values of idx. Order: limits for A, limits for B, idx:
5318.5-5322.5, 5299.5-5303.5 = 352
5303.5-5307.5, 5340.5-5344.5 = 344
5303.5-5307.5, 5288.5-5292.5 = 363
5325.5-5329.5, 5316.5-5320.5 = 338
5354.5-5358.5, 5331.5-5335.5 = 359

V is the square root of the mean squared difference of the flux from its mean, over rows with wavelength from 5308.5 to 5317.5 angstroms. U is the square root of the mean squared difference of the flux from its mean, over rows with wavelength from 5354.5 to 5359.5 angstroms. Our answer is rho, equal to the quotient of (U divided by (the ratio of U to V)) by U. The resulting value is 2.0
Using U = 0.14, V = 0.27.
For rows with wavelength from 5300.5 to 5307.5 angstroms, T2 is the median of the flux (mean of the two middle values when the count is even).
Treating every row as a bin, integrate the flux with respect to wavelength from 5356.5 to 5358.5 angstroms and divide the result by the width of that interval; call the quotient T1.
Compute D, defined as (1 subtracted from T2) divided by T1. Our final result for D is 0.88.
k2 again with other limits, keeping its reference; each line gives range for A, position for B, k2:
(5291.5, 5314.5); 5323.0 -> 2.2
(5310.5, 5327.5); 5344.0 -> 0.3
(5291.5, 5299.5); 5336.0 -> 3.0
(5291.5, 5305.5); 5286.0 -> 0.7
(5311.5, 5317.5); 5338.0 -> 3.9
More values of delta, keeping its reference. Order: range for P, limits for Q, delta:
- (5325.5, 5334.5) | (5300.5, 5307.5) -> 0.951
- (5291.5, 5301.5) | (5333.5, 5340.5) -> 0.954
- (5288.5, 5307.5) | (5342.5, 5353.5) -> 0.948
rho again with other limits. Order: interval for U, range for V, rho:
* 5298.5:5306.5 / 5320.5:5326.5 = 1.2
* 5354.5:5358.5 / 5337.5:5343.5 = 5.3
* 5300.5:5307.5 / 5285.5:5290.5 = 1.1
